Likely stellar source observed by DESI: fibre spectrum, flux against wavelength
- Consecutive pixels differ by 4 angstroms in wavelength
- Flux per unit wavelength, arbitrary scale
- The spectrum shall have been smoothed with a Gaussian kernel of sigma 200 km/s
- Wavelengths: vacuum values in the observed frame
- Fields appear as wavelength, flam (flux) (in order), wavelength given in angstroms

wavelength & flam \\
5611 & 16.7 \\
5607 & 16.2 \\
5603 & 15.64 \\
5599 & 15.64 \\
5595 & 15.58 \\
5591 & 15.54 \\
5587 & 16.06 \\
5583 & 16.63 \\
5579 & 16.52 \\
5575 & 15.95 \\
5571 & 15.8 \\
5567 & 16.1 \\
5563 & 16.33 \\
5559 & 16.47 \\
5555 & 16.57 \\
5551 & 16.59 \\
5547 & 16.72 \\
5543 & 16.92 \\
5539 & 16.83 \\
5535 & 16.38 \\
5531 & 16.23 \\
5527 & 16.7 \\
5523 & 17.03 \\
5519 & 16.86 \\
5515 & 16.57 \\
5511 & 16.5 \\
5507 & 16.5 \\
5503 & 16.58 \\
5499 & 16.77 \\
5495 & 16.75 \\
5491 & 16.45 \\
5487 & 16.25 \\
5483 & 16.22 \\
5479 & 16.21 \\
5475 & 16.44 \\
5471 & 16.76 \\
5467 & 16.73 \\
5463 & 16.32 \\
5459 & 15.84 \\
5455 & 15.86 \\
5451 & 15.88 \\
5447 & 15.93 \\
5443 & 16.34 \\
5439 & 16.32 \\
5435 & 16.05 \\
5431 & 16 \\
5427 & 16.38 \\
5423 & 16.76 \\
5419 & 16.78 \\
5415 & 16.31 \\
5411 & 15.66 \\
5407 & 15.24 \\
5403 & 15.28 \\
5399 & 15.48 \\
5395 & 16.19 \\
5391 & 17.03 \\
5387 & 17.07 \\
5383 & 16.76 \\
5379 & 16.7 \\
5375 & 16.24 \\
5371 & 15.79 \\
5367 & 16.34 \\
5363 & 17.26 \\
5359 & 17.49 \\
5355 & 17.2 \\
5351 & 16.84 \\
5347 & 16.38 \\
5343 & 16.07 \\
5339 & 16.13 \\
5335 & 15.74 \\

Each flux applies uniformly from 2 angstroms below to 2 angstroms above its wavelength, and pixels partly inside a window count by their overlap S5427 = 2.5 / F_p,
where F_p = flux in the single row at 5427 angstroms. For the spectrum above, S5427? 0.153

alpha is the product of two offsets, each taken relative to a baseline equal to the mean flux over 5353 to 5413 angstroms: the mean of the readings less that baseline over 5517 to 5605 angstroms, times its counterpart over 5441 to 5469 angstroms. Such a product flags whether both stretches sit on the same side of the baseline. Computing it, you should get 0.02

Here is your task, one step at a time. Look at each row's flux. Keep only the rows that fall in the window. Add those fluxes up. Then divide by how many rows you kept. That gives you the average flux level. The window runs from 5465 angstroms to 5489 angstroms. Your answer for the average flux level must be 16.4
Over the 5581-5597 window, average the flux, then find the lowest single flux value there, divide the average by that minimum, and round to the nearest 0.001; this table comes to 1.027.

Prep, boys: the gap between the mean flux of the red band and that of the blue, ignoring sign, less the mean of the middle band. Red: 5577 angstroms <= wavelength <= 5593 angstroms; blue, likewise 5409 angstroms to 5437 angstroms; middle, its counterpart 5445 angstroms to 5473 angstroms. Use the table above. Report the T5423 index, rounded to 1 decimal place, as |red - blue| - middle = -16.1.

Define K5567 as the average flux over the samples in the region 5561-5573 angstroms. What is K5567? 16.1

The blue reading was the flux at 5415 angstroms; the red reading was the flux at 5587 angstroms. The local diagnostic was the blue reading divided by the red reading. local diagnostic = 1.02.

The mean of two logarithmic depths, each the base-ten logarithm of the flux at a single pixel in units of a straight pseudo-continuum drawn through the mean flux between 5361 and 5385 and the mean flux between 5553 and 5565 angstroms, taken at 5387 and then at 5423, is 0.011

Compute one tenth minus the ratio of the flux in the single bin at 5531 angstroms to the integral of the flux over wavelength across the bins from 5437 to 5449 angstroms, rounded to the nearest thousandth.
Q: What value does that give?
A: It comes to 0.016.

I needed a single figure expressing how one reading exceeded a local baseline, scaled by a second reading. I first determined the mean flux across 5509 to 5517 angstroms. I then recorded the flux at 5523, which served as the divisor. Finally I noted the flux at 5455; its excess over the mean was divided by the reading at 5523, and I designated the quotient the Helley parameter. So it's -0.040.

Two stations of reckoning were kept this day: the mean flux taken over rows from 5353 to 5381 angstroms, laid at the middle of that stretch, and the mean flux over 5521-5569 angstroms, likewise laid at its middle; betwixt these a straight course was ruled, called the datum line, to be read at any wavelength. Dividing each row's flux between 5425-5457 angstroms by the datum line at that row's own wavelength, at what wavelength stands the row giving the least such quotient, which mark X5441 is 5455 angstroms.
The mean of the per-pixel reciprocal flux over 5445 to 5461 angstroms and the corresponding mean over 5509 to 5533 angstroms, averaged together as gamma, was 0.0615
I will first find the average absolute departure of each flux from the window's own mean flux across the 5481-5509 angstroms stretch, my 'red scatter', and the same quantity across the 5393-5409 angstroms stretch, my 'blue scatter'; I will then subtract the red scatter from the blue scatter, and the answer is 0.15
